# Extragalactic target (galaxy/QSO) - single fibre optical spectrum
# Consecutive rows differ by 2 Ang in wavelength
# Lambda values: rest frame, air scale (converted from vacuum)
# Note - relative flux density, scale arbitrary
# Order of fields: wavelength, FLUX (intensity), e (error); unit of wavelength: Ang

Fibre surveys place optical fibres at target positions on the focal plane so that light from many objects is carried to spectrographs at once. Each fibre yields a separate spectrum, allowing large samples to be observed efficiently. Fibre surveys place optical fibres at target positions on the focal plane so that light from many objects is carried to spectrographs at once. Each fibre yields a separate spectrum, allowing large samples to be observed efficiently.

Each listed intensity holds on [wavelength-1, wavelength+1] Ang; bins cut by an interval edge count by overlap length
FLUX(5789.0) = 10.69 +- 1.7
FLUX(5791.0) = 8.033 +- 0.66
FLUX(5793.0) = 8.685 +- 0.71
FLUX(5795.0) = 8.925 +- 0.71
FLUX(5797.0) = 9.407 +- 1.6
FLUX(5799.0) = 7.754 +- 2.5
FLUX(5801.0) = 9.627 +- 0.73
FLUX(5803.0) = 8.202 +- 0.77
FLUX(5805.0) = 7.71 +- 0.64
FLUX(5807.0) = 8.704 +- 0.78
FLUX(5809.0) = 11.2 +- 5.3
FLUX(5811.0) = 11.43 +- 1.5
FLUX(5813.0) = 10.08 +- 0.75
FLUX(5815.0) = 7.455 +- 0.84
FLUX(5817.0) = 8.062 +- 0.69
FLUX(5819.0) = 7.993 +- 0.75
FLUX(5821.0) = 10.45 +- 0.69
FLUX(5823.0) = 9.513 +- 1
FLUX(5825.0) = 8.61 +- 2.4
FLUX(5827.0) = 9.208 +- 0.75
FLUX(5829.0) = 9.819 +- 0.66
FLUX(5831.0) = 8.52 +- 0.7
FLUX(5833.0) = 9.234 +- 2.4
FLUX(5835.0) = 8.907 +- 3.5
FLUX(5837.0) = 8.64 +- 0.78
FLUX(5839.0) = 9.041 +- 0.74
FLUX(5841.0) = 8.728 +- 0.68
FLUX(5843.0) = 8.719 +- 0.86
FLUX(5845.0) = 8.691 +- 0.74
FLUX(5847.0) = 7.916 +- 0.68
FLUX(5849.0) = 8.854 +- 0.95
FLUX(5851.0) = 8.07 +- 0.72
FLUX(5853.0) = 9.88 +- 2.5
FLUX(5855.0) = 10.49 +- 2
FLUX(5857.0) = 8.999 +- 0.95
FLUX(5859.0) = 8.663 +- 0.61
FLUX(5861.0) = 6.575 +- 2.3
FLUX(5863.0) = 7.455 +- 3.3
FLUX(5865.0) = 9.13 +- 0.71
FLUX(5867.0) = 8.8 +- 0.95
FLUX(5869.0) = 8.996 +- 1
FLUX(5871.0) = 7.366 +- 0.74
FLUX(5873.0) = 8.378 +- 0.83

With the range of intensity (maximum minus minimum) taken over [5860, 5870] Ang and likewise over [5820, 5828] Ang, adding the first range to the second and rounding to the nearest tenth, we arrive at 4.4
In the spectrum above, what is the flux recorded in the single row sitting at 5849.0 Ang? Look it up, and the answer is 8.854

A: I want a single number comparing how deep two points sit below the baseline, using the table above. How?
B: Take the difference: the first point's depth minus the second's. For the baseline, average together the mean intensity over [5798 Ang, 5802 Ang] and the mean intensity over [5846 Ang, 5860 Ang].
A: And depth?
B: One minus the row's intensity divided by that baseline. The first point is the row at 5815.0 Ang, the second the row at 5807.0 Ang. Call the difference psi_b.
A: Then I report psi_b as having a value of 0.14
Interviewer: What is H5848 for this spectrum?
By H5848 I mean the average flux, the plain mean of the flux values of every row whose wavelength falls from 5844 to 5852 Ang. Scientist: 8.38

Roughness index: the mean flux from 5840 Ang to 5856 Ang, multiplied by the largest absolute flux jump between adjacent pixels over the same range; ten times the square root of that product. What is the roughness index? 40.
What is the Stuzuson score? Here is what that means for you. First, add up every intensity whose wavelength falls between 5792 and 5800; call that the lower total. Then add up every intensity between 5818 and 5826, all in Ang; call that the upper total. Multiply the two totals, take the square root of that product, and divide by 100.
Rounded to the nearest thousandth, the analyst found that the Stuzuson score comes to 0.357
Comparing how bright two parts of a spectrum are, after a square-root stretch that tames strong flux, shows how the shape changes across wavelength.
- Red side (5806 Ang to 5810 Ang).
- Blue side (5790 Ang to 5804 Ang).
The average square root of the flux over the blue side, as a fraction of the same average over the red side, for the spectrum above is 0.93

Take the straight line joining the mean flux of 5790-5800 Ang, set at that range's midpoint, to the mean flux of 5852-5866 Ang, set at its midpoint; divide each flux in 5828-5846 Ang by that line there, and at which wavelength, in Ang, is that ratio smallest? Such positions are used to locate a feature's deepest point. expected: 5831.0 Ang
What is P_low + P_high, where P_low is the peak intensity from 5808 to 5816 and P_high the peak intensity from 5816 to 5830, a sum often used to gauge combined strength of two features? 21.9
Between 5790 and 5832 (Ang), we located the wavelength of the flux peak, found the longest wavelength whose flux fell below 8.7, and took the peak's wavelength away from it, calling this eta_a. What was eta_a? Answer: 20 Ang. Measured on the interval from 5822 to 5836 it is 2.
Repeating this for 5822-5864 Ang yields 8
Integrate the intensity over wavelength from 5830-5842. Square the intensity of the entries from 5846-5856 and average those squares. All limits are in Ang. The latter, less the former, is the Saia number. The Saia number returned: -23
